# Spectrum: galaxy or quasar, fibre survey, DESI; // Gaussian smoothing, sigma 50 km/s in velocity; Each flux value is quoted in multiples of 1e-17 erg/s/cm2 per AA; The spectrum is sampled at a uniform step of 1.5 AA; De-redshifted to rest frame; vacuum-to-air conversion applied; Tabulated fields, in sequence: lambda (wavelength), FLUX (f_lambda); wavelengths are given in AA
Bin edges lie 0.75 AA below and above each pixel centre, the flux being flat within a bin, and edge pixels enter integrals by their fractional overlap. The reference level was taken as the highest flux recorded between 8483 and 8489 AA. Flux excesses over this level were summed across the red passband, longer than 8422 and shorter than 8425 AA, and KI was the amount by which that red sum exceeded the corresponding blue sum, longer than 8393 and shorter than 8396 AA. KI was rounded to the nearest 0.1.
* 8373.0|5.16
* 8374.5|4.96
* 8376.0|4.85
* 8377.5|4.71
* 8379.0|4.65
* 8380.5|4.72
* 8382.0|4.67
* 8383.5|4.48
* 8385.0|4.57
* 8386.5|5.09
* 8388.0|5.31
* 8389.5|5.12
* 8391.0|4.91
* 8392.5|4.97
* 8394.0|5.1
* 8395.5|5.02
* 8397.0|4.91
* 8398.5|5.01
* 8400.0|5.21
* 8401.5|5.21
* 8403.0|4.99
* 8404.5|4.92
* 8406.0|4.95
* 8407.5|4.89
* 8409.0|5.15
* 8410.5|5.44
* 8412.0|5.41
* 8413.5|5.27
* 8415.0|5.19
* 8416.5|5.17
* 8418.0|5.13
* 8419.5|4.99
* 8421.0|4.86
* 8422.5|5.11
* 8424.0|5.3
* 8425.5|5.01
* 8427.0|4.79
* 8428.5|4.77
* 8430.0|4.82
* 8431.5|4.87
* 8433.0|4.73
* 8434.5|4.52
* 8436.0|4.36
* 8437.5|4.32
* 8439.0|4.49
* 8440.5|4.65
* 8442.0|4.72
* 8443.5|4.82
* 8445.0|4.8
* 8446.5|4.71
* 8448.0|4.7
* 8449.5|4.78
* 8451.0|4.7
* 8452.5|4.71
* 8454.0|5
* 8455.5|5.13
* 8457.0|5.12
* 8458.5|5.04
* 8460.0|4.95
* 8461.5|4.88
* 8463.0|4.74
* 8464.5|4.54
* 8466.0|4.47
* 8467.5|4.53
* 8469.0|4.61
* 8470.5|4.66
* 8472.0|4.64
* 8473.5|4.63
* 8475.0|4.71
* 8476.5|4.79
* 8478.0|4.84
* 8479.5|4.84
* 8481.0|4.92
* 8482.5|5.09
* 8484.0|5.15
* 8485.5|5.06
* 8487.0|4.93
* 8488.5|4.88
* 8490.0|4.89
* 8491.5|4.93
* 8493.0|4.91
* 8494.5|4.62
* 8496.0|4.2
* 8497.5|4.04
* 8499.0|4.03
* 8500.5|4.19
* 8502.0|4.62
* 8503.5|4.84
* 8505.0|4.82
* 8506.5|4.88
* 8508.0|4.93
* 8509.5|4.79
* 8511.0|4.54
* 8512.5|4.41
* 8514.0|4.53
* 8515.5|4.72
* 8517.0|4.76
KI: 0.3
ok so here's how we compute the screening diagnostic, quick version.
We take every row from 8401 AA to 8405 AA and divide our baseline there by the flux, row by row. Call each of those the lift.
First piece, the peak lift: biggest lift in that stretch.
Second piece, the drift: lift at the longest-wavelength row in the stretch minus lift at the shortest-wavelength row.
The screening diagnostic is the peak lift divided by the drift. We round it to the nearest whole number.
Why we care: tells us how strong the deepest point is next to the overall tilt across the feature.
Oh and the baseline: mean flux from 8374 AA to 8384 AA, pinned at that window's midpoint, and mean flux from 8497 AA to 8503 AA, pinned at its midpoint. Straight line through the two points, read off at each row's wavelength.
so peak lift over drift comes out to 19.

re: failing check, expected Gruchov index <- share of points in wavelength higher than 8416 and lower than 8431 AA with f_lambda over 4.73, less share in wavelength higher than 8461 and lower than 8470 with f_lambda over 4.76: 0.83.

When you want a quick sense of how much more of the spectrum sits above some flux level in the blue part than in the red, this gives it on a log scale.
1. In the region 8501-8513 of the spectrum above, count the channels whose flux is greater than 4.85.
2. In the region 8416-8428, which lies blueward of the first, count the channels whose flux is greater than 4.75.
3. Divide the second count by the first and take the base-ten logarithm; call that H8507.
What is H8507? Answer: 0.60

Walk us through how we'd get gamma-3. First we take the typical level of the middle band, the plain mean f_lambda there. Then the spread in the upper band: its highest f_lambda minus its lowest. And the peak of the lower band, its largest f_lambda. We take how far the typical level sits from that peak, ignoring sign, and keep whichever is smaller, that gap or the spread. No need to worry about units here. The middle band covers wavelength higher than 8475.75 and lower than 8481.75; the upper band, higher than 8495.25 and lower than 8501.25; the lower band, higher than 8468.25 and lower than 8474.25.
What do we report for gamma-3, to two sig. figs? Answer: 0.17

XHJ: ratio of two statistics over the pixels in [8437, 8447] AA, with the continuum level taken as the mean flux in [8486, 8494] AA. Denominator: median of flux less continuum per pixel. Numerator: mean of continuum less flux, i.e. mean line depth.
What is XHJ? -1.3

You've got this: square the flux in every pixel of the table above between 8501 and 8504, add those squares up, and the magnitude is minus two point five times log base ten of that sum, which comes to -4.13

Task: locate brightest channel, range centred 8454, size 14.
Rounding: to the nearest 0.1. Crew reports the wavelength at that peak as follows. 8455.5 AA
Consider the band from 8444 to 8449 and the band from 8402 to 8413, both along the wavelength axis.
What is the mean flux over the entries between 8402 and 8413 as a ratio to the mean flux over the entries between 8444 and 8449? 1.08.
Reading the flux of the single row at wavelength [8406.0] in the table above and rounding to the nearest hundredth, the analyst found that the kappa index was 4.95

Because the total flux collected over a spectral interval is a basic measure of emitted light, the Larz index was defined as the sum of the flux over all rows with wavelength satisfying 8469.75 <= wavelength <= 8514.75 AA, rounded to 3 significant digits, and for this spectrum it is 141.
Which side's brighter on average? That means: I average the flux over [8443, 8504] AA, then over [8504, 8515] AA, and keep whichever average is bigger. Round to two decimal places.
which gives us 4.75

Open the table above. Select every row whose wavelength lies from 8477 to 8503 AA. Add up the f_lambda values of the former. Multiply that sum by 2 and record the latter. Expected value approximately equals 160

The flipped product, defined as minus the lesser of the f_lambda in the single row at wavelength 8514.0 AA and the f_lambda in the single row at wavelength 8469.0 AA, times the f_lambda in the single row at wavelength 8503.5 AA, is -21.9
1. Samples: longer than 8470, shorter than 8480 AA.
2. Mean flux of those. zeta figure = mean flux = 4.73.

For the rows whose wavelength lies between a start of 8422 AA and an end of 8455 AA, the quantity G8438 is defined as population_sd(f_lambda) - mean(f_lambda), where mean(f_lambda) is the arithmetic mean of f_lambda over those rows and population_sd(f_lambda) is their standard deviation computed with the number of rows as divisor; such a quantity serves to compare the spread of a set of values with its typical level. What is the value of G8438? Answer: -4.54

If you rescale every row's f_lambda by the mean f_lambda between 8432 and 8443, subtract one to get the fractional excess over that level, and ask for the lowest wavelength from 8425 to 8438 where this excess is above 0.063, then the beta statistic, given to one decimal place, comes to 8425.5 AA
